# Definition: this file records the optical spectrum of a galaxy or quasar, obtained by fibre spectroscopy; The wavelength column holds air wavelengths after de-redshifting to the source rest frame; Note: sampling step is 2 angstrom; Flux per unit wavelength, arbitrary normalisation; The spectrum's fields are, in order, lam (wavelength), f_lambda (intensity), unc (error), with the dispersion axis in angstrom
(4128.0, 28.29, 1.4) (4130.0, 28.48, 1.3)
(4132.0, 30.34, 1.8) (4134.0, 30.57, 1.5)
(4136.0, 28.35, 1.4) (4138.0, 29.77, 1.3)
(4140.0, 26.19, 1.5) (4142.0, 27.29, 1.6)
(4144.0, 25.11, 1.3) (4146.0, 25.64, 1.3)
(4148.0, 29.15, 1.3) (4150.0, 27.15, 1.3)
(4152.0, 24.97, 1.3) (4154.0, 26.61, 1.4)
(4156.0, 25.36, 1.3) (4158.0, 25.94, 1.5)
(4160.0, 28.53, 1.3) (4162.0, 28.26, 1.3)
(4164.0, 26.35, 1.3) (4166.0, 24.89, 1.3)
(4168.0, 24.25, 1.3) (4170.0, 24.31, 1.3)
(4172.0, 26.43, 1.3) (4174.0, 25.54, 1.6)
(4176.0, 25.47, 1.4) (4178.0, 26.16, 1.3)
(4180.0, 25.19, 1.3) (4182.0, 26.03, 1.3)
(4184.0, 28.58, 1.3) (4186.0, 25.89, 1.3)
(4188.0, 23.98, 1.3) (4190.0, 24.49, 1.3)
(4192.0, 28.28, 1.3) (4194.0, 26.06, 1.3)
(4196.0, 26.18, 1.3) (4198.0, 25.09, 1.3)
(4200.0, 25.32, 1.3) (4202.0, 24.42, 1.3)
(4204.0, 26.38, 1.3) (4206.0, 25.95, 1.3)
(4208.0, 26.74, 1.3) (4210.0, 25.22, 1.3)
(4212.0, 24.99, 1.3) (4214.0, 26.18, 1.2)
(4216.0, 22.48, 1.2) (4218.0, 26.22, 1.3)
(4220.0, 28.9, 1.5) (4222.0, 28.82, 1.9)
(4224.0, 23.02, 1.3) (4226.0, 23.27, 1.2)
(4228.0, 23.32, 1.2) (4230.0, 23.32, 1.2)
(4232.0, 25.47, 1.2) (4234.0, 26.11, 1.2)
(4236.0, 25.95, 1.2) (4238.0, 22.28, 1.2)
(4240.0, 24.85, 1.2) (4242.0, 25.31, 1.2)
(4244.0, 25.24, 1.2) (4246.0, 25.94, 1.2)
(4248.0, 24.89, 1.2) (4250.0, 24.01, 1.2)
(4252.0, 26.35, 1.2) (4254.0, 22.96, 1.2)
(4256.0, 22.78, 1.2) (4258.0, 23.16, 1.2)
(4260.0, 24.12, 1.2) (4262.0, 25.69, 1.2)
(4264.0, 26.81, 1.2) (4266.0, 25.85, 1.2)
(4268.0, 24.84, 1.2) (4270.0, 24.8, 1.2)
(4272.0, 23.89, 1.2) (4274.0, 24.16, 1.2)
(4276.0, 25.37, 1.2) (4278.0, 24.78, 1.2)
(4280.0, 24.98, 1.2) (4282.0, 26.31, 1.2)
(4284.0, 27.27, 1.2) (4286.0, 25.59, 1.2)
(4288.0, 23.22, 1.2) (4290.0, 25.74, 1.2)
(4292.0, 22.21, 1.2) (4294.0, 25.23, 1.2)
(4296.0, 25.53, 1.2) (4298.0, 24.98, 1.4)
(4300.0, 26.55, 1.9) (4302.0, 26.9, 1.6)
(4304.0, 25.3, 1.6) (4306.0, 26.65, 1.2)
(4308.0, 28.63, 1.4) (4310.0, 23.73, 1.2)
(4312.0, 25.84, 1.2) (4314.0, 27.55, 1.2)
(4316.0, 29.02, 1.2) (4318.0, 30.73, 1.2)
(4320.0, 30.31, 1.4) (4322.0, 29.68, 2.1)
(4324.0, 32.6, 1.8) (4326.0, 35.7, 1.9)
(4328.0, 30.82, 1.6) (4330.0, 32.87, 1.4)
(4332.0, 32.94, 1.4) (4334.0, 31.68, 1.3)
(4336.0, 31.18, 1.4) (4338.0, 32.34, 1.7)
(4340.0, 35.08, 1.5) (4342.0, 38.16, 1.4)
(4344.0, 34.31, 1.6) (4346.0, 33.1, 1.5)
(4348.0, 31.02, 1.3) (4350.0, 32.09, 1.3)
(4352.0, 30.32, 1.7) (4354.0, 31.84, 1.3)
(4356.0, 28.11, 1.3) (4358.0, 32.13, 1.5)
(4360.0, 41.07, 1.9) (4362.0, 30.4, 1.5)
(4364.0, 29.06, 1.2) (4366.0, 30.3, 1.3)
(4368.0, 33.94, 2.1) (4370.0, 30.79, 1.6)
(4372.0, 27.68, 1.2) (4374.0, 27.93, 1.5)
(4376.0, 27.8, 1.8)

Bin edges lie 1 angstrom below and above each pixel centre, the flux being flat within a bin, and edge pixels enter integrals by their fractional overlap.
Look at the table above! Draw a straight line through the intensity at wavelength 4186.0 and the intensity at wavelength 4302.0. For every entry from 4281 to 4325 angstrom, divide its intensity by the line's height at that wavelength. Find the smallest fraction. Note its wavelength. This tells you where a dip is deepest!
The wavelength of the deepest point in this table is 4292.0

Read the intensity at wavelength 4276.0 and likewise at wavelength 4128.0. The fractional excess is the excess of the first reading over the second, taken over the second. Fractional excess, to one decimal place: -0.1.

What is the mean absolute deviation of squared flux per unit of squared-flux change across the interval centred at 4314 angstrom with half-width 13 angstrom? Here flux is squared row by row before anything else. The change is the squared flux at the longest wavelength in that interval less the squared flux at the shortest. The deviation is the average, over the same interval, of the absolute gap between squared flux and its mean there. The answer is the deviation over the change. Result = 0.26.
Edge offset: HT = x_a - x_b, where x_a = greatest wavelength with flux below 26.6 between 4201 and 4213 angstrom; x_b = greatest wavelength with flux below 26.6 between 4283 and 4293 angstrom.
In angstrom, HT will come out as -80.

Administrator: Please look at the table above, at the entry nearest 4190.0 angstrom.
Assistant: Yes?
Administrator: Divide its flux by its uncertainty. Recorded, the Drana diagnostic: 18.8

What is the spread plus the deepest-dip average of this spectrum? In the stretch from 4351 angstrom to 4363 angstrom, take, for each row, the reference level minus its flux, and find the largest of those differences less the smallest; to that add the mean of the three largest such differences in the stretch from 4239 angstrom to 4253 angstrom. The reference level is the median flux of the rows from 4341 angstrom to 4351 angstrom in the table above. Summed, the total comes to 21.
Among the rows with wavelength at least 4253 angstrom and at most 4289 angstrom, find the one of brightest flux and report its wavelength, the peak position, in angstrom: 4284.0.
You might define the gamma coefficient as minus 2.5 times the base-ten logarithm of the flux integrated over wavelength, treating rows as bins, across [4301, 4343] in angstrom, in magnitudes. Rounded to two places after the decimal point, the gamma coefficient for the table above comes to -7.76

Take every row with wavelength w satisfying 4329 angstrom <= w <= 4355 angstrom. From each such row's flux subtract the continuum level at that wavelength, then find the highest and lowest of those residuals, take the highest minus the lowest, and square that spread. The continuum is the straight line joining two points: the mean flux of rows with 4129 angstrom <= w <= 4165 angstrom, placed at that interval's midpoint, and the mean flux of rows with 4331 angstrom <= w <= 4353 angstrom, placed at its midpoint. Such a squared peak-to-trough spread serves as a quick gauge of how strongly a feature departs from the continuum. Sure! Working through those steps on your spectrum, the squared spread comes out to 66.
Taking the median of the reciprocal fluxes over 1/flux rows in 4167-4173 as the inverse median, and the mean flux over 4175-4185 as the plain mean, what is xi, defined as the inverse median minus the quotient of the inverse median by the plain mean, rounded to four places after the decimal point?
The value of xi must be 0.0396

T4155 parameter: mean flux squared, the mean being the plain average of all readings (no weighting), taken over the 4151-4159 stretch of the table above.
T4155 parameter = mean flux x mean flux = 662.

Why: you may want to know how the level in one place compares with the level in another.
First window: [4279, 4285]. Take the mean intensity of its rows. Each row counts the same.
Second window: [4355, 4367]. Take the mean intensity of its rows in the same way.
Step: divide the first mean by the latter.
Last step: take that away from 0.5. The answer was -0.32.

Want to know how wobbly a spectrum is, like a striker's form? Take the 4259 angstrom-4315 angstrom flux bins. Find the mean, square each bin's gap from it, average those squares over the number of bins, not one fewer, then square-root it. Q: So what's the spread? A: 1.36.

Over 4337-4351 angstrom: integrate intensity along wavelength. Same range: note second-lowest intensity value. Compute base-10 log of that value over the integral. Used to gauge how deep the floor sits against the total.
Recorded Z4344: -1.17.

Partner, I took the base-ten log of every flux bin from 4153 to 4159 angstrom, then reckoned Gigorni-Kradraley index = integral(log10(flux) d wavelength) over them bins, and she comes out 8.49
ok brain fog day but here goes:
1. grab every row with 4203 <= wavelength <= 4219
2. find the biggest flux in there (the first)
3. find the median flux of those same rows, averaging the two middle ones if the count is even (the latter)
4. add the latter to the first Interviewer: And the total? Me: 53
